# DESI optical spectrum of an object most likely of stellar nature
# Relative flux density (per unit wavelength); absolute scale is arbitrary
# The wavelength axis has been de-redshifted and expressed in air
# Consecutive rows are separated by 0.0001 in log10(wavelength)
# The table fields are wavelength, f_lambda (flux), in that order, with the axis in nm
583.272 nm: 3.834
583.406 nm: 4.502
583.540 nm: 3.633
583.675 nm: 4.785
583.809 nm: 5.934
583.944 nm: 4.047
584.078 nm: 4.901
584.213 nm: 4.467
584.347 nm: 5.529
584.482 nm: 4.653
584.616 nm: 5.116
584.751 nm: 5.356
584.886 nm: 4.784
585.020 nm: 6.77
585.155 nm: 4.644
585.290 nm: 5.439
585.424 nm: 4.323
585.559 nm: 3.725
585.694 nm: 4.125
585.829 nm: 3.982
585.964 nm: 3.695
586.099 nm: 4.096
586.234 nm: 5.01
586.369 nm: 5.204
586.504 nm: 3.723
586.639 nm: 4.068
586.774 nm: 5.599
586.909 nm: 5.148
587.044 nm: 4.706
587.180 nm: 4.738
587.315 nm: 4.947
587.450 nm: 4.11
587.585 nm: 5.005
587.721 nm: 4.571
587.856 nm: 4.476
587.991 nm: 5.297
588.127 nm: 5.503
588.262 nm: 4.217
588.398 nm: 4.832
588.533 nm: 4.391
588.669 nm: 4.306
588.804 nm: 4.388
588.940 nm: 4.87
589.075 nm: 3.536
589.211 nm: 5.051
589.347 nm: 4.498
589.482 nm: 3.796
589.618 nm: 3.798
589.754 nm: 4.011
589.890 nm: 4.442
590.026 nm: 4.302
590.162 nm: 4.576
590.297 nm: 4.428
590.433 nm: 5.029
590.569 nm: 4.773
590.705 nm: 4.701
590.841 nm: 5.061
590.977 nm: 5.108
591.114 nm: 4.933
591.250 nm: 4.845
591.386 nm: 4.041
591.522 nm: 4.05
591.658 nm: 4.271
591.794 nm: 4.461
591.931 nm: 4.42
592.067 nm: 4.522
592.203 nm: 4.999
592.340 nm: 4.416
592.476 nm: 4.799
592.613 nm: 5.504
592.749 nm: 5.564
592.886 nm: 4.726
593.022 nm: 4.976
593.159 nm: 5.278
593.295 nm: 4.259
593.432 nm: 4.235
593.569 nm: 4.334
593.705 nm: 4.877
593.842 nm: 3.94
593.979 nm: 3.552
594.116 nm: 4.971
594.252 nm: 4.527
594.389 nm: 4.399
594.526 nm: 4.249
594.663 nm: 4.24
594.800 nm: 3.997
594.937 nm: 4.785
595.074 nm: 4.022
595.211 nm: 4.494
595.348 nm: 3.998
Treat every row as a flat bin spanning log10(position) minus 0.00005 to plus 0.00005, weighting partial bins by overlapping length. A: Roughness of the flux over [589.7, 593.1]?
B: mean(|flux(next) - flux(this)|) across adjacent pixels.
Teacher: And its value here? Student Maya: 0.30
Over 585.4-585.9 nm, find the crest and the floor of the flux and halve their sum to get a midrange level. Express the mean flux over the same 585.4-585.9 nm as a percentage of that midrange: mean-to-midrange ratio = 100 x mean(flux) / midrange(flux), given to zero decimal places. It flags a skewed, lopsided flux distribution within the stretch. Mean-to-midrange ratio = 100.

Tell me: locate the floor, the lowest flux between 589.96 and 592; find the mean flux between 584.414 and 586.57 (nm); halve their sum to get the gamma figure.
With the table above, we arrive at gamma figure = 4.35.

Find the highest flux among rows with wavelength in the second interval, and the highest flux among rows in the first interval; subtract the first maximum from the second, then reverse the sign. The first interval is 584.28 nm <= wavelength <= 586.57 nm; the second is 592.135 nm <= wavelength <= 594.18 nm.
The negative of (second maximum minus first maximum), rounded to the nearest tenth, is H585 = 1.2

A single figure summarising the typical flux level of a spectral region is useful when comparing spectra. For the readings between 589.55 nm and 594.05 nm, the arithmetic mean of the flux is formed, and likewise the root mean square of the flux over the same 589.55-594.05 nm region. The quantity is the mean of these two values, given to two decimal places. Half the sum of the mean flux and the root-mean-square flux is 4.59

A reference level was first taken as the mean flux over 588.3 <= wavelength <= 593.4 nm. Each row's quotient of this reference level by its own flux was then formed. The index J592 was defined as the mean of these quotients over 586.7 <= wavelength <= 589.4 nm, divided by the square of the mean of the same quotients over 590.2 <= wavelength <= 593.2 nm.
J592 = 1.05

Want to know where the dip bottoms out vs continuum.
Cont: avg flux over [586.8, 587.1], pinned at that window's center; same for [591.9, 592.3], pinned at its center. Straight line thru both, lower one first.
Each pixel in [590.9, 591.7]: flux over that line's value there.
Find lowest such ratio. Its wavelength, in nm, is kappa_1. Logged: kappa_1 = 591.386 nm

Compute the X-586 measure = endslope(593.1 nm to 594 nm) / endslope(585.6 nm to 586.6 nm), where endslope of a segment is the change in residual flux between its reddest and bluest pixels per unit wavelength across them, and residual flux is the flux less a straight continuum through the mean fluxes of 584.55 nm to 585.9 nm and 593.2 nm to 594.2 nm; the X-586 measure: 4.7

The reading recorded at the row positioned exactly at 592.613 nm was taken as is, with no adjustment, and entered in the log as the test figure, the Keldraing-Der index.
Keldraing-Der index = 5.504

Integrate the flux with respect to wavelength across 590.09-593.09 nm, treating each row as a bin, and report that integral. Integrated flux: 14.2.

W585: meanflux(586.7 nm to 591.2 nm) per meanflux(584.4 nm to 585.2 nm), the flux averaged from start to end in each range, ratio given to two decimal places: 0.89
